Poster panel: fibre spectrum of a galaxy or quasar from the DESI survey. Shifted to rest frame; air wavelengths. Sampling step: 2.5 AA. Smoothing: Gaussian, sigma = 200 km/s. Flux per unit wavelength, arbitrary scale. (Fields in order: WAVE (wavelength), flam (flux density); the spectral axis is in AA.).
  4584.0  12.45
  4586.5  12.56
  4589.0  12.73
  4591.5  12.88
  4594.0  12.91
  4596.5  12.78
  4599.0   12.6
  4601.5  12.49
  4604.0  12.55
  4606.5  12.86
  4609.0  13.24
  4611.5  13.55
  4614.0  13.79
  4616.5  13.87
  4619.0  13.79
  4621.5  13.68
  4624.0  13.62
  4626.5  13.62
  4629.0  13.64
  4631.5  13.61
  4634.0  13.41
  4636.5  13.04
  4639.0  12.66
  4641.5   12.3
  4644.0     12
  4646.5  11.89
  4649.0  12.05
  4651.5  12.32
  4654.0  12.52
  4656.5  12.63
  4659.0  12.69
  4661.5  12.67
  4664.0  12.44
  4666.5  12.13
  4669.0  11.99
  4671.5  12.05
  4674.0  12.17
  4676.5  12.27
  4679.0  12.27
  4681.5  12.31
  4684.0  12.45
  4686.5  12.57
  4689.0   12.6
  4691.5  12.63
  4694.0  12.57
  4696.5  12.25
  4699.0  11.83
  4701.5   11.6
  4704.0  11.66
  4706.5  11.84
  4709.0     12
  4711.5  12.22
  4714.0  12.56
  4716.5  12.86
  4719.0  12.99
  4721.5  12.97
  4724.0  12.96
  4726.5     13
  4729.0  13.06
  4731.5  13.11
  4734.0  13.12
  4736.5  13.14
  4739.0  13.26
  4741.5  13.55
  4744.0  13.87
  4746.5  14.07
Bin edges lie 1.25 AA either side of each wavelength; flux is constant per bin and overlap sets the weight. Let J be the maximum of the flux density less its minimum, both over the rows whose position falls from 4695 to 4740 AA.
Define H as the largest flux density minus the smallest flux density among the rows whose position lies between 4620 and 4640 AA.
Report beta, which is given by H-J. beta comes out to -0.6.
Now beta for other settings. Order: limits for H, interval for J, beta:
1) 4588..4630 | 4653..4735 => -0.1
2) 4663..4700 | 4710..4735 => -0.1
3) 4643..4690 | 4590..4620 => -0.6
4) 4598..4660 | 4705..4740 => 0.6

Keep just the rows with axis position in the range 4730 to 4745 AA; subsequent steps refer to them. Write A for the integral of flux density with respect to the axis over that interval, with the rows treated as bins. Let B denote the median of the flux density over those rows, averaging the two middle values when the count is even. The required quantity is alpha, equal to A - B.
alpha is 187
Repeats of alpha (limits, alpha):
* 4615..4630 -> 192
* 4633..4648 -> 175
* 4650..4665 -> 176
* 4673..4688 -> 173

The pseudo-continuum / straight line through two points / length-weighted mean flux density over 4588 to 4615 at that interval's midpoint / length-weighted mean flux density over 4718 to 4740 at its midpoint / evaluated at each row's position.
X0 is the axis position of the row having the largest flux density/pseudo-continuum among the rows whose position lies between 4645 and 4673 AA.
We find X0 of 4659.0 AA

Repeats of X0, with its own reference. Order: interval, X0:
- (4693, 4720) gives 4719.0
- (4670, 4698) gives 4691.5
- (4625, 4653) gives 4629.0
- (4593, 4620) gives 4616.5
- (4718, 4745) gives 4744.0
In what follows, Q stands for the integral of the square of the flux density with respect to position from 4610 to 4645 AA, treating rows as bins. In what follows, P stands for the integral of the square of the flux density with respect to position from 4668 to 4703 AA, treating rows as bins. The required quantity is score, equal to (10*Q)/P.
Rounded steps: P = 5257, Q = 6236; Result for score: 11.9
